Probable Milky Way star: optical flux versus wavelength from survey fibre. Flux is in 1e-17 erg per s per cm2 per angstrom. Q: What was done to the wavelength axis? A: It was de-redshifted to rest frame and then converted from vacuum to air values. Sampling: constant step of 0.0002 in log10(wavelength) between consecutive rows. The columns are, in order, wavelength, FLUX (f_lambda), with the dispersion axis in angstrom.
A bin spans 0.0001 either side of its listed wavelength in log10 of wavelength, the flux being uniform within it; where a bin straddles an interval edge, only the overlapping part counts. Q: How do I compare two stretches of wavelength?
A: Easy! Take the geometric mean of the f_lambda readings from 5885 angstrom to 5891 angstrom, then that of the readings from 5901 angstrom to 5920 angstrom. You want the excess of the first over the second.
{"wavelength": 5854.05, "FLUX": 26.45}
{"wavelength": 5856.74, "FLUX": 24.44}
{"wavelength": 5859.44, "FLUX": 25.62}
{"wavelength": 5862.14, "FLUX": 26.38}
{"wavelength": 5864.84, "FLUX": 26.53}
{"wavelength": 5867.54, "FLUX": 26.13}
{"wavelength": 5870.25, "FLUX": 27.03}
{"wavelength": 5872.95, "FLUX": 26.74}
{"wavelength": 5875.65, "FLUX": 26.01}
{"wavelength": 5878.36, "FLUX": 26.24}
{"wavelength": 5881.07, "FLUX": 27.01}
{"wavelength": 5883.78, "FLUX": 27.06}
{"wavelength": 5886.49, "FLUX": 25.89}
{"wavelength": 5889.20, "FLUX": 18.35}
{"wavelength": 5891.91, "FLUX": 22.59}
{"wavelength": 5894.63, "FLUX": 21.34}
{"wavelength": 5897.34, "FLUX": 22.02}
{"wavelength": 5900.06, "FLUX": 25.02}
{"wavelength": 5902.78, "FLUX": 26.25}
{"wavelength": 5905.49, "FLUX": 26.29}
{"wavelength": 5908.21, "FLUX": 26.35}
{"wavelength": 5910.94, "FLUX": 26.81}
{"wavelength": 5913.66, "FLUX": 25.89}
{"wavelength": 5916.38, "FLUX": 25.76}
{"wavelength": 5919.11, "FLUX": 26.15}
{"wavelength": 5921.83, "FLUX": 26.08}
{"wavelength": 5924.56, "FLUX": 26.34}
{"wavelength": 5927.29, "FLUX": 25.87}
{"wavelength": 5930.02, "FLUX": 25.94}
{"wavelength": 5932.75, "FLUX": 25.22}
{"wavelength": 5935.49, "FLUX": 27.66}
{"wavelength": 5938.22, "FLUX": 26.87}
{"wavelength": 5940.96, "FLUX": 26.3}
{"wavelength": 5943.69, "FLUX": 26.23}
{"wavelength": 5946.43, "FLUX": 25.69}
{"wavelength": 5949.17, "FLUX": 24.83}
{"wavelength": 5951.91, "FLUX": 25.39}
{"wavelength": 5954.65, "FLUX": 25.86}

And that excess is -4.4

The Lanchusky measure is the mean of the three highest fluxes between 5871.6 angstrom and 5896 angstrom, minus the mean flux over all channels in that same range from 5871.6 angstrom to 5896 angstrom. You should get 2.4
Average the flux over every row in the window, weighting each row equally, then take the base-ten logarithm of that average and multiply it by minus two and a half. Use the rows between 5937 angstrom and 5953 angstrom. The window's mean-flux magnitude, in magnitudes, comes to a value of -3.53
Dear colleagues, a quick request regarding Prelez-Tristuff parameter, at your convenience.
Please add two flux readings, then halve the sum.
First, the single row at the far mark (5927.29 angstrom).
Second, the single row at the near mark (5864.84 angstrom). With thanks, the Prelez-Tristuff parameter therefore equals 26.2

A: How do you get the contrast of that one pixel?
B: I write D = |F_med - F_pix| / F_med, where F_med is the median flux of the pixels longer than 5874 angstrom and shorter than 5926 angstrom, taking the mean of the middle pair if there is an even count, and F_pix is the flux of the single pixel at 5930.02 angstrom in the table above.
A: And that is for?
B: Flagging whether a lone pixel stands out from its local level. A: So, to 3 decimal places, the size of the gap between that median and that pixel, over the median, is 0.005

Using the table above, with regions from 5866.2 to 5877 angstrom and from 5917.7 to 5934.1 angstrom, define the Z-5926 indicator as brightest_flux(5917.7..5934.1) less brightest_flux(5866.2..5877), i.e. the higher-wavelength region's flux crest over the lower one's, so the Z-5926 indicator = -0.7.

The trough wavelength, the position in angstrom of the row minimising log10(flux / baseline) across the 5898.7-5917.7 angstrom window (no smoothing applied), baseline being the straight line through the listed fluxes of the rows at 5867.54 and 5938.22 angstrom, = 5900.06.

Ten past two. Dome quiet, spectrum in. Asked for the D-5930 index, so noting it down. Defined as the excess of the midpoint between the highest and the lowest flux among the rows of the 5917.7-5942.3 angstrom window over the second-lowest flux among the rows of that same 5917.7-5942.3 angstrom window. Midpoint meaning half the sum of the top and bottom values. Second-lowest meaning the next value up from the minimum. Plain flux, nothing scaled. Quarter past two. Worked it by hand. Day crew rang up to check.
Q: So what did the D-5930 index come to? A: 0.57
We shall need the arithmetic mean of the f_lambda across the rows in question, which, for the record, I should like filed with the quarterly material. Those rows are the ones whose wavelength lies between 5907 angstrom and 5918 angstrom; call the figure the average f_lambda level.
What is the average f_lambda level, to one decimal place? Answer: 26.2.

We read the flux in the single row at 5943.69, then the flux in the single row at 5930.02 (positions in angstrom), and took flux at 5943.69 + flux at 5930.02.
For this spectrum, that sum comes 52.2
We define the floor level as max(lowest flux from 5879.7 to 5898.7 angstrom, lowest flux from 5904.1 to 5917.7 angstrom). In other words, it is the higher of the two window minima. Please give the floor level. 25.8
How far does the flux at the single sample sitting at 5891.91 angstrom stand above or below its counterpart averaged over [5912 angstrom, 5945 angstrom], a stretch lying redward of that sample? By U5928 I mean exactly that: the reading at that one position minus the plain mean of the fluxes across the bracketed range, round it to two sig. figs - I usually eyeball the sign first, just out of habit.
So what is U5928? -3.6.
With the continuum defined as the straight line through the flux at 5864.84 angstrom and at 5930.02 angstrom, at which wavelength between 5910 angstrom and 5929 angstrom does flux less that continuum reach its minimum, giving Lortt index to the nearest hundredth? 5916.38 angstrom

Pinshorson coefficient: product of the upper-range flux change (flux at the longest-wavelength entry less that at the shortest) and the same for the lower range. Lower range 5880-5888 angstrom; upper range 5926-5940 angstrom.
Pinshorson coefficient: -1.1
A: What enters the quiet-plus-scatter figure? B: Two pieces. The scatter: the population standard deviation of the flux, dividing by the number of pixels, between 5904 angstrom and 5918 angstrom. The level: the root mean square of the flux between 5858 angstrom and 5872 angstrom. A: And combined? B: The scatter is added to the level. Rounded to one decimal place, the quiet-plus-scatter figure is 26.7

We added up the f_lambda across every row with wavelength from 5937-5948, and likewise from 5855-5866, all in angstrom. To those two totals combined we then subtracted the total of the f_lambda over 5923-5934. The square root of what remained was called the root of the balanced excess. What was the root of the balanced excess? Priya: 10.2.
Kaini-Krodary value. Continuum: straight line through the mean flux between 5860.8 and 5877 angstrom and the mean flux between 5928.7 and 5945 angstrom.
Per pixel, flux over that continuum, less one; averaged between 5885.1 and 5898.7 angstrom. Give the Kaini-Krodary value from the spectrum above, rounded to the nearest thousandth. -0.166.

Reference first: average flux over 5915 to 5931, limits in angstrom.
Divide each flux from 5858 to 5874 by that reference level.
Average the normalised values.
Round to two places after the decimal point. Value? 1.01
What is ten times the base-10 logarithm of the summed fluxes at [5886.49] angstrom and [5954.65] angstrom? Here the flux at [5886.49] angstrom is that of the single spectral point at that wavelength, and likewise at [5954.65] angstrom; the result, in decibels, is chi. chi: 17.1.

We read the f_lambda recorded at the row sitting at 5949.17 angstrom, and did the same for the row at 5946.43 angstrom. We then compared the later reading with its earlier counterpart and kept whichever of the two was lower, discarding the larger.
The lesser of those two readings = 24.8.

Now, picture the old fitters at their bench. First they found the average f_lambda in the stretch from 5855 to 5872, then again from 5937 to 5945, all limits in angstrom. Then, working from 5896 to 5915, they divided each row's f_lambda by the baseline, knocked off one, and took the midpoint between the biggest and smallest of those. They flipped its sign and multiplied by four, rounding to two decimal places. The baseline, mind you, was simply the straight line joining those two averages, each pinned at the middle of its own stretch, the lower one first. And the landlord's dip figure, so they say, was 0.28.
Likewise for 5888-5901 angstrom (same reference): 0.69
